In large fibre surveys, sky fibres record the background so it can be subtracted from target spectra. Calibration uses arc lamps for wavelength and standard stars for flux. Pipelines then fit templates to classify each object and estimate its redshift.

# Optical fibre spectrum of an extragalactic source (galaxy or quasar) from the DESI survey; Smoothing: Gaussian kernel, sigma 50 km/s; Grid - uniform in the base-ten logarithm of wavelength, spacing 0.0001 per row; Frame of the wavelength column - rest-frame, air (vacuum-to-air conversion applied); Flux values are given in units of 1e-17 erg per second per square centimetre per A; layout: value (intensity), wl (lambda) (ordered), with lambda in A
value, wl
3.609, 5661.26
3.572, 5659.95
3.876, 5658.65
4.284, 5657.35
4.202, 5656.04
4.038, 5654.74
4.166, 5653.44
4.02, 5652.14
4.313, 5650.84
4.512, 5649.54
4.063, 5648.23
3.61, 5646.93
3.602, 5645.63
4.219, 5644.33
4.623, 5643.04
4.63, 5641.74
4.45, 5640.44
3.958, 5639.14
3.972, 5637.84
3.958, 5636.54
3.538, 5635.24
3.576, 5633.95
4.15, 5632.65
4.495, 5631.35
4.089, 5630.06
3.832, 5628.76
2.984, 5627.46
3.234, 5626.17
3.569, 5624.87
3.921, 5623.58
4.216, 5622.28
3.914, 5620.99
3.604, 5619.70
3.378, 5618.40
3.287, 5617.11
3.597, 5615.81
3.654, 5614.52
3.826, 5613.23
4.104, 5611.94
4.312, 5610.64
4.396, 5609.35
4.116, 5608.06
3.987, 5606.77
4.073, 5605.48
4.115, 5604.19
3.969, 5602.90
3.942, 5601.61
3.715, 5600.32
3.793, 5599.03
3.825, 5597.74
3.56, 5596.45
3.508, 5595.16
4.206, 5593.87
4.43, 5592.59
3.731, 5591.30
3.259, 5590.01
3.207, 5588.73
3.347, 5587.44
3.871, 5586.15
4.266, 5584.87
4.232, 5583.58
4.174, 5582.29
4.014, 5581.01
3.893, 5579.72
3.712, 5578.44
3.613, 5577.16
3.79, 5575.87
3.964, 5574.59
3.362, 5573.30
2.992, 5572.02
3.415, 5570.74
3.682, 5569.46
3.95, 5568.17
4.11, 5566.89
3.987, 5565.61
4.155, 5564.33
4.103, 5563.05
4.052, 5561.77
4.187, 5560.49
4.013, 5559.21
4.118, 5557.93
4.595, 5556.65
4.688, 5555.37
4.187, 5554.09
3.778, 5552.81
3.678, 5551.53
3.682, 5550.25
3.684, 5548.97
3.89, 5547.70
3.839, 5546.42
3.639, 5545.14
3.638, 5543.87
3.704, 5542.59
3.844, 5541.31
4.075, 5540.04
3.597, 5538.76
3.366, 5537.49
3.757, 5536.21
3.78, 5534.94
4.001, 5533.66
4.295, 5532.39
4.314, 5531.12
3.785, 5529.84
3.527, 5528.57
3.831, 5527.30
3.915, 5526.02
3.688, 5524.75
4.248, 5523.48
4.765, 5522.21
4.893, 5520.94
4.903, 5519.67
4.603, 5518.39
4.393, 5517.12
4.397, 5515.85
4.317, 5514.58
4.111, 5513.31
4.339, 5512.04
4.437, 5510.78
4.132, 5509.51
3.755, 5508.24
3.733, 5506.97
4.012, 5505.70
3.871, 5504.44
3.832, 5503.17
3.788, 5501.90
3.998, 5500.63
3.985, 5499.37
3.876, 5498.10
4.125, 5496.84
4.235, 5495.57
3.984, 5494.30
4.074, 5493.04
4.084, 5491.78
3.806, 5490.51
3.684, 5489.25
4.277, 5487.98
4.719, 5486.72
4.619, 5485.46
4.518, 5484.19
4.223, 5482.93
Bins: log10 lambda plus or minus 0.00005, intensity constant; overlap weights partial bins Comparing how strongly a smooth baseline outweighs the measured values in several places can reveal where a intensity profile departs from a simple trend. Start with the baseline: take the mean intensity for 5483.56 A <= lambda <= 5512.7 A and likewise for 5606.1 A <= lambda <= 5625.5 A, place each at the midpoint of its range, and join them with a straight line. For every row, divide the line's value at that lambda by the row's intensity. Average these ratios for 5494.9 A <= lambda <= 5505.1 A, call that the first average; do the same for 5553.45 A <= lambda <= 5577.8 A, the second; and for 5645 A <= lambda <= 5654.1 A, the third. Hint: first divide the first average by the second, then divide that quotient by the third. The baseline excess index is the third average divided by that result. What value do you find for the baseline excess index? 0.88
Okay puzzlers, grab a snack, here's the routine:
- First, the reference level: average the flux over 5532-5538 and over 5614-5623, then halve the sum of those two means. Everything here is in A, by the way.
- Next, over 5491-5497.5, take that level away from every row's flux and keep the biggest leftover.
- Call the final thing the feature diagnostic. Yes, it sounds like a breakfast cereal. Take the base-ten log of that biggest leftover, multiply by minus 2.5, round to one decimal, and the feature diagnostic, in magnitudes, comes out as 0.8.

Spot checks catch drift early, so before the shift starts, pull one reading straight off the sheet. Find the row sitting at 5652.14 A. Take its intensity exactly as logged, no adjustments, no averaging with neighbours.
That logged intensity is 4.02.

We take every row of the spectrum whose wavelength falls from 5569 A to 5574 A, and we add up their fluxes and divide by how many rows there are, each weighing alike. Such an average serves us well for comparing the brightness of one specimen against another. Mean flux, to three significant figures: 3.36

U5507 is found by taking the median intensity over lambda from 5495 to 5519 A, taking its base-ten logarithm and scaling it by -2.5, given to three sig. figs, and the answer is -1.53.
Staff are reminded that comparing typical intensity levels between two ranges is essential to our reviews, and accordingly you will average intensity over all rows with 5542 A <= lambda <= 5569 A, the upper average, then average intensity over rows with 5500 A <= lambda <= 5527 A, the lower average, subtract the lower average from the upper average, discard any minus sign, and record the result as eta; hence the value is 0.21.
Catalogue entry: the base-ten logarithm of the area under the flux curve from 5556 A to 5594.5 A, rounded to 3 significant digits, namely 2.17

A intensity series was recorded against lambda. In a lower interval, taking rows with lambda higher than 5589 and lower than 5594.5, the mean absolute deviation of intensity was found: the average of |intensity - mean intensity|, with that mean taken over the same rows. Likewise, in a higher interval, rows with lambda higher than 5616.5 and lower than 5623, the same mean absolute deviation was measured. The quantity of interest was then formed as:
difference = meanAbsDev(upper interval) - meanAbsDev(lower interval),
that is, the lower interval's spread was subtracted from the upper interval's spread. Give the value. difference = -0.10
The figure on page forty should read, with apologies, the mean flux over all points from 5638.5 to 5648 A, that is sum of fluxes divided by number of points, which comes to 4.2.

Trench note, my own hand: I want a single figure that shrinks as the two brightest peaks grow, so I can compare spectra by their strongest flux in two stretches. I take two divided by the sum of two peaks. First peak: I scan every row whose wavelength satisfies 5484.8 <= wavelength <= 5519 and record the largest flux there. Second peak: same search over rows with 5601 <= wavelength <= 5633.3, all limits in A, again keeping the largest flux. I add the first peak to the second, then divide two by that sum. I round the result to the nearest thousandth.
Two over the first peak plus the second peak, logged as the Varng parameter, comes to 0.217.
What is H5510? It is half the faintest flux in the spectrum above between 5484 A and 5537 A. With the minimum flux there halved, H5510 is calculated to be 1.76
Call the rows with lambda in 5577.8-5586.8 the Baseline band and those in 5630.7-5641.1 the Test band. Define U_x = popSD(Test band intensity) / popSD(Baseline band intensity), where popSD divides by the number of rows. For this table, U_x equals 1.70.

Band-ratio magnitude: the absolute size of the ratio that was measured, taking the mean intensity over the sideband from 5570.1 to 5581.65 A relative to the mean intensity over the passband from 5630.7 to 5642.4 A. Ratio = 0.89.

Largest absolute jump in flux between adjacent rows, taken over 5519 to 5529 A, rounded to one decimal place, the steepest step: 0.6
